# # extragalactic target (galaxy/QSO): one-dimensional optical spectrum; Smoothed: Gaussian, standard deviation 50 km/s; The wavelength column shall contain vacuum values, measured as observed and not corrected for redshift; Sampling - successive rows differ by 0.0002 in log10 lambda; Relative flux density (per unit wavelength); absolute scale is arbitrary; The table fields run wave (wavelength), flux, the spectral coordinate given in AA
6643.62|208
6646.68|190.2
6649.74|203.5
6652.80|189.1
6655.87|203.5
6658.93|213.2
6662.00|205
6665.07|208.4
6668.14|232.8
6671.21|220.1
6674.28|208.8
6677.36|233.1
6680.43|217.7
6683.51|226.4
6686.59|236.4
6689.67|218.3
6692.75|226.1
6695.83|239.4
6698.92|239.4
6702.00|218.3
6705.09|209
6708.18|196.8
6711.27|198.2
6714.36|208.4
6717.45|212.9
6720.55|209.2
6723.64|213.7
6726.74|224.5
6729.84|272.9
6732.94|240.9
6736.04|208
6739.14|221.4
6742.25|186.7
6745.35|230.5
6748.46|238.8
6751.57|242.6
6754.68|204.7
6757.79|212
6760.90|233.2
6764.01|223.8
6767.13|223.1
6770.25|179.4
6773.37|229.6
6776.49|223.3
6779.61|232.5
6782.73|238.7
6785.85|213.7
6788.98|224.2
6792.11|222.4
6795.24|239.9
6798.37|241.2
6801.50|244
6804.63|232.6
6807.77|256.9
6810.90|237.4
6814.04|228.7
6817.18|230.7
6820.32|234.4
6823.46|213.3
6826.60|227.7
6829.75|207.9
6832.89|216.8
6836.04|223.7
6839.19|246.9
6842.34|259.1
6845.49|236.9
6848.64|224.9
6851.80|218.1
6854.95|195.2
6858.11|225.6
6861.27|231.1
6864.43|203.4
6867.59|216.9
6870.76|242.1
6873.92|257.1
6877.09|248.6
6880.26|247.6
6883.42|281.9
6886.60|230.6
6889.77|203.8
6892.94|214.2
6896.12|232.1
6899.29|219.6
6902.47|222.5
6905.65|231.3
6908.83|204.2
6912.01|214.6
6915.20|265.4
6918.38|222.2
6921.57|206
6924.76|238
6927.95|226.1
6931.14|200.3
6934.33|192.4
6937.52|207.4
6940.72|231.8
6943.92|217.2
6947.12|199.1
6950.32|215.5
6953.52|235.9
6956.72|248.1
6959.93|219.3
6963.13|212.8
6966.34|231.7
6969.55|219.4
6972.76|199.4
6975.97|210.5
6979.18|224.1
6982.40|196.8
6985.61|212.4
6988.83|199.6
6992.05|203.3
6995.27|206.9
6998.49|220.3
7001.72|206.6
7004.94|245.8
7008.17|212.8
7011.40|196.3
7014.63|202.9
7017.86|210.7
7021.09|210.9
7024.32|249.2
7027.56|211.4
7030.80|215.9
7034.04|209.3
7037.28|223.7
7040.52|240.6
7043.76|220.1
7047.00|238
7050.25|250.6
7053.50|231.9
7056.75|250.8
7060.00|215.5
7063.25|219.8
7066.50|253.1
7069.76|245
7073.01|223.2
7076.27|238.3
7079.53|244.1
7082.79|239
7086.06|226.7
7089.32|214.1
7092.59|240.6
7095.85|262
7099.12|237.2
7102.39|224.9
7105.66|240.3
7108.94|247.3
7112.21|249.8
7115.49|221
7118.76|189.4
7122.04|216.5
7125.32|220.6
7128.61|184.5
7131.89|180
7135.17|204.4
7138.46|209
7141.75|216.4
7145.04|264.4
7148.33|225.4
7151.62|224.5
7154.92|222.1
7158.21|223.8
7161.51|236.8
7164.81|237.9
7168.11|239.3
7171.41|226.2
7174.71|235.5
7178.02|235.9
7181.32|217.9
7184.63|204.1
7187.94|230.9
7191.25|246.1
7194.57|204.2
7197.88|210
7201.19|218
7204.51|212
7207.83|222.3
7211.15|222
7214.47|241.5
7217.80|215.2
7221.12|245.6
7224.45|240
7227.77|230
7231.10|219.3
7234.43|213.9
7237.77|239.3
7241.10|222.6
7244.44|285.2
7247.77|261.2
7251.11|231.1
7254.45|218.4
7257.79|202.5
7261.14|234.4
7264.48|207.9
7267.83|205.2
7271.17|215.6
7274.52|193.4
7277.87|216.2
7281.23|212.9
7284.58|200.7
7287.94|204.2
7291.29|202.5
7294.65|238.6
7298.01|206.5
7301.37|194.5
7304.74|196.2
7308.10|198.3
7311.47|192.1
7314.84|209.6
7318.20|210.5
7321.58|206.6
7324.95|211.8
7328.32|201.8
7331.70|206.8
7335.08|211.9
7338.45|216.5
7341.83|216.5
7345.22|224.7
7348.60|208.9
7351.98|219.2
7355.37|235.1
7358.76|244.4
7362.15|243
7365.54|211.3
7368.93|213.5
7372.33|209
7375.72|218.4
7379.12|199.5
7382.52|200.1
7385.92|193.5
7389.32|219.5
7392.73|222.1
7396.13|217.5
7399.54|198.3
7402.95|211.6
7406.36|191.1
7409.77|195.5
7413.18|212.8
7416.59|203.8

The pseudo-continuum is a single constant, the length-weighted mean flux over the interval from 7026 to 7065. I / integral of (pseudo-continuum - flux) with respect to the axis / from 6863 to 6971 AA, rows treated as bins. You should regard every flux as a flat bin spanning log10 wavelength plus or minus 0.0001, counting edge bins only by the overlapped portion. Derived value 232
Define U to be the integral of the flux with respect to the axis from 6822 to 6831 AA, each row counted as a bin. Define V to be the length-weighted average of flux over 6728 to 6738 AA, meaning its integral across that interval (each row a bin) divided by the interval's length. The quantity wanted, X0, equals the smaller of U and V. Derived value 239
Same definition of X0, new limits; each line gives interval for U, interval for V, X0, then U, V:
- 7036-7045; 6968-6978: 210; 2059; 210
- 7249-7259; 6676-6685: 226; 2199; 226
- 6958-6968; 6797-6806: 239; 2220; 239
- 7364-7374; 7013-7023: 210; 2112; 210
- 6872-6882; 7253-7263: 218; 2515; 218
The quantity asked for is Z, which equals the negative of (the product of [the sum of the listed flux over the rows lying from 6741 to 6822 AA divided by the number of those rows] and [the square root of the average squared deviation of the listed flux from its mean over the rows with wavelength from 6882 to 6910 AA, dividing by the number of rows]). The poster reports -5003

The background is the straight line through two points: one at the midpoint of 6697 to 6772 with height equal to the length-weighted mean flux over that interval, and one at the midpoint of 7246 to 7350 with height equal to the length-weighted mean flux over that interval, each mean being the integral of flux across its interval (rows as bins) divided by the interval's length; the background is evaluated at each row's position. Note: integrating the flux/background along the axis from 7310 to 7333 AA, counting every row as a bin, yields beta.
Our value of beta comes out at 22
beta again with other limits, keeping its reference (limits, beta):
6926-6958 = 32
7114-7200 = 89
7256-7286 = 30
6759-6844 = 89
